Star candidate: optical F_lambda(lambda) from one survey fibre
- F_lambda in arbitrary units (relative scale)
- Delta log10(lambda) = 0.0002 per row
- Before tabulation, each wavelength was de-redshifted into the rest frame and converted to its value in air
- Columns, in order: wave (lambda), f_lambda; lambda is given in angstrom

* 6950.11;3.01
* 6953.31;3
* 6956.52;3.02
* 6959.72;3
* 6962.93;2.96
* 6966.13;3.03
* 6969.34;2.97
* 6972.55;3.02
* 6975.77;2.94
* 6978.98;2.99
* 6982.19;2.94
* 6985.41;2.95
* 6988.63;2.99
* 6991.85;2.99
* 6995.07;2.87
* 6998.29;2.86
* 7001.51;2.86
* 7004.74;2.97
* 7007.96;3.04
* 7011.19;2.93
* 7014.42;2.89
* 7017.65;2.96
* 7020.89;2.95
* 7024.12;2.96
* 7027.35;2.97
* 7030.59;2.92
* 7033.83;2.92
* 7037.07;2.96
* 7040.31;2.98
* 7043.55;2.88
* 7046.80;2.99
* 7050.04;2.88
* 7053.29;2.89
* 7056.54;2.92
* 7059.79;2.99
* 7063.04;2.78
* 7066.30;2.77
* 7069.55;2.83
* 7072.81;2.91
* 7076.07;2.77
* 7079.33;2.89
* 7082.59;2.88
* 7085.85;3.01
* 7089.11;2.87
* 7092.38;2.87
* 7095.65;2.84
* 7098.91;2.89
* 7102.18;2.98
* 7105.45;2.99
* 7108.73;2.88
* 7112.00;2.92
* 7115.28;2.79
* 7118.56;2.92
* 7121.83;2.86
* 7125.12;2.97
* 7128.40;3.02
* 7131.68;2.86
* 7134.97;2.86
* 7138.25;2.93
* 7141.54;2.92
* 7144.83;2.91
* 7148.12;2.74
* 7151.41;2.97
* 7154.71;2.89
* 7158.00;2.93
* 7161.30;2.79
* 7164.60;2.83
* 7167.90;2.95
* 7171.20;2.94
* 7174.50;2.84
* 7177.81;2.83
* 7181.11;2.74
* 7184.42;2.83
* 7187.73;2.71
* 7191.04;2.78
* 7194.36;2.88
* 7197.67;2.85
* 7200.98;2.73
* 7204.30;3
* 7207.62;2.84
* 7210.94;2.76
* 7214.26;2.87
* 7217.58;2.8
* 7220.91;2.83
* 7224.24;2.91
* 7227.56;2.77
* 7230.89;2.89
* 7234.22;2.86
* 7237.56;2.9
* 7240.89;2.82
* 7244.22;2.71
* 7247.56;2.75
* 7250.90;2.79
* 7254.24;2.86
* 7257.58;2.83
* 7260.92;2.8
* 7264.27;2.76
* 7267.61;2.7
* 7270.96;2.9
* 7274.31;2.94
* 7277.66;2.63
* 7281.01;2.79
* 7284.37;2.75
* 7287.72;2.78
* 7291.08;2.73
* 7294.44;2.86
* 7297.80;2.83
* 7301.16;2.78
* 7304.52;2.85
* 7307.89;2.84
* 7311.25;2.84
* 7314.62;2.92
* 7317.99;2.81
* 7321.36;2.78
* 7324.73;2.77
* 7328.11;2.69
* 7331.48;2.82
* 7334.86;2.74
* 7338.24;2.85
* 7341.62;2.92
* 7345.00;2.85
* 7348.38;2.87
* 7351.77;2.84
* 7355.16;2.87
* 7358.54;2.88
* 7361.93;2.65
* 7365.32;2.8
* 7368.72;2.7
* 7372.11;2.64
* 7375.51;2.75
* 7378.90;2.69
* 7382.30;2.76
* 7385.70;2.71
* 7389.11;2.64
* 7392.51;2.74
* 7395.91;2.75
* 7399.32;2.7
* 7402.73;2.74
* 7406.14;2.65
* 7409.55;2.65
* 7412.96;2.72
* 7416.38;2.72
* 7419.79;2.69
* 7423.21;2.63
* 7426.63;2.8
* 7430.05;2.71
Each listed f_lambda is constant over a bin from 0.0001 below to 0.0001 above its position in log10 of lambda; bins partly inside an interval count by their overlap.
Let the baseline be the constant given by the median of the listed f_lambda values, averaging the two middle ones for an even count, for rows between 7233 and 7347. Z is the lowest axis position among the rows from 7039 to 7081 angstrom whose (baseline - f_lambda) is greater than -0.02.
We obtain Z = 7063.04 angstrom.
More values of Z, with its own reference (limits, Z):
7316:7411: 7317.99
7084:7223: 7115.28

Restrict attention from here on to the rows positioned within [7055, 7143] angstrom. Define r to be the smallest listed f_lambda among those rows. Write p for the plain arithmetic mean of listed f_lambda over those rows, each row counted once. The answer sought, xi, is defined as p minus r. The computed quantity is 0.123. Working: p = 2.89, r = 2.77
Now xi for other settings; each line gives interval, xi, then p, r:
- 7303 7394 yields 0.146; 2.79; 2.64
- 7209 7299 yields 0.178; 2.81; 2.63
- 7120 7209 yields 0.157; 2.87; 2.71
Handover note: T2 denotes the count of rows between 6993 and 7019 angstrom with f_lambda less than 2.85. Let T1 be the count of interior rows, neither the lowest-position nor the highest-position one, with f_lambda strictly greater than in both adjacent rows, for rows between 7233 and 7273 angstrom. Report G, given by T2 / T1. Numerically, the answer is 0.0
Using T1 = 2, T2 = 0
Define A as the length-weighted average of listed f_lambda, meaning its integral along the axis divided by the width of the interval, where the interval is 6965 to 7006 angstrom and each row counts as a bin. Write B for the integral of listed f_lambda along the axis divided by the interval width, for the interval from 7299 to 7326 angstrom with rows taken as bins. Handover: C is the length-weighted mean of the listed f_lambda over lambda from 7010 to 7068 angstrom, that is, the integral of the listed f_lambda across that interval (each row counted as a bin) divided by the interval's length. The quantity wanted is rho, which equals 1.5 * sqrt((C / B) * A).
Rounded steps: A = 2.951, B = 2.83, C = 2.92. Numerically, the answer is 2.62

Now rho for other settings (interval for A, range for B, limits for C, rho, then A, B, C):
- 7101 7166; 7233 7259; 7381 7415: 2.50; 2.897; 2.81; 2.71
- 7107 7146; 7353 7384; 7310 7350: 2.59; 2.903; 2.75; 2.82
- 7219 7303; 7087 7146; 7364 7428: 2.43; 2.807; 2.91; 2.71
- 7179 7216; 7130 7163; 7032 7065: 2.53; 2.818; 2.88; 2.92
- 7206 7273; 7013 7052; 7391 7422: 2.42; 2.818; 2.94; 2.71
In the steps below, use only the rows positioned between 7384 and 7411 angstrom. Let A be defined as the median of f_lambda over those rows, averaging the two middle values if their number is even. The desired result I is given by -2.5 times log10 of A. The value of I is -1.08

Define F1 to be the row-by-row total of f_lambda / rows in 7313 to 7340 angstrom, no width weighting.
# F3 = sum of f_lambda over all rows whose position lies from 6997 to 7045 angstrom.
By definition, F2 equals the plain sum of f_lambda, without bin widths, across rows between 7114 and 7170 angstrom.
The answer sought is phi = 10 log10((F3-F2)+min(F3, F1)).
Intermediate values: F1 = 22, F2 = 49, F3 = 44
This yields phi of 12.4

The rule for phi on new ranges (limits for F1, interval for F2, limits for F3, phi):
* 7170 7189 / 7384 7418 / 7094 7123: 12.0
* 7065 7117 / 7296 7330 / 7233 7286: 17.9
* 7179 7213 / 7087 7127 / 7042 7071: 12.3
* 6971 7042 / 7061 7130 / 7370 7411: 6.2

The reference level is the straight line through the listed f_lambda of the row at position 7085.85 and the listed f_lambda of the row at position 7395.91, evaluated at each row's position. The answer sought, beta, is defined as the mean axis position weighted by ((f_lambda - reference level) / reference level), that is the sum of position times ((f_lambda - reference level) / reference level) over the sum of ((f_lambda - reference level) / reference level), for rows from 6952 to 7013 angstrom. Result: 6983.6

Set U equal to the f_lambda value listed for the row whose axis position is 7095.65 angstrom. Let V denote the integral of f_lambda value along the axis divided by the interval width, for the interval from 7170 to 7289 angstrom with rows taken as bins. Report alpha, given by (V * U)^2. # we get 64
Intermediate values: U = 2.84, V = 2.82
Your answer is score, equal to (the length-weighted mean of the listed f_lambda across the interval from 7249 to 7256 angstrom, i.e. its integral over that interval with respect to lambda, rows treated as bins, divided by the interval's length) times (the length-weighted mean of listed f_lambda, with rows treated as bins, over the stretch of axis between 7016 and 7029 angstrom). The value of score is 8.35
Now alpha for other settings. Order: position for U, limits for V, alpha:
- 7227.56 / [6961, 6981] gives 68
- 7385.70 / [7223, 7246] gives 59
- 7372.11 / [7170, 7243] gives 56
